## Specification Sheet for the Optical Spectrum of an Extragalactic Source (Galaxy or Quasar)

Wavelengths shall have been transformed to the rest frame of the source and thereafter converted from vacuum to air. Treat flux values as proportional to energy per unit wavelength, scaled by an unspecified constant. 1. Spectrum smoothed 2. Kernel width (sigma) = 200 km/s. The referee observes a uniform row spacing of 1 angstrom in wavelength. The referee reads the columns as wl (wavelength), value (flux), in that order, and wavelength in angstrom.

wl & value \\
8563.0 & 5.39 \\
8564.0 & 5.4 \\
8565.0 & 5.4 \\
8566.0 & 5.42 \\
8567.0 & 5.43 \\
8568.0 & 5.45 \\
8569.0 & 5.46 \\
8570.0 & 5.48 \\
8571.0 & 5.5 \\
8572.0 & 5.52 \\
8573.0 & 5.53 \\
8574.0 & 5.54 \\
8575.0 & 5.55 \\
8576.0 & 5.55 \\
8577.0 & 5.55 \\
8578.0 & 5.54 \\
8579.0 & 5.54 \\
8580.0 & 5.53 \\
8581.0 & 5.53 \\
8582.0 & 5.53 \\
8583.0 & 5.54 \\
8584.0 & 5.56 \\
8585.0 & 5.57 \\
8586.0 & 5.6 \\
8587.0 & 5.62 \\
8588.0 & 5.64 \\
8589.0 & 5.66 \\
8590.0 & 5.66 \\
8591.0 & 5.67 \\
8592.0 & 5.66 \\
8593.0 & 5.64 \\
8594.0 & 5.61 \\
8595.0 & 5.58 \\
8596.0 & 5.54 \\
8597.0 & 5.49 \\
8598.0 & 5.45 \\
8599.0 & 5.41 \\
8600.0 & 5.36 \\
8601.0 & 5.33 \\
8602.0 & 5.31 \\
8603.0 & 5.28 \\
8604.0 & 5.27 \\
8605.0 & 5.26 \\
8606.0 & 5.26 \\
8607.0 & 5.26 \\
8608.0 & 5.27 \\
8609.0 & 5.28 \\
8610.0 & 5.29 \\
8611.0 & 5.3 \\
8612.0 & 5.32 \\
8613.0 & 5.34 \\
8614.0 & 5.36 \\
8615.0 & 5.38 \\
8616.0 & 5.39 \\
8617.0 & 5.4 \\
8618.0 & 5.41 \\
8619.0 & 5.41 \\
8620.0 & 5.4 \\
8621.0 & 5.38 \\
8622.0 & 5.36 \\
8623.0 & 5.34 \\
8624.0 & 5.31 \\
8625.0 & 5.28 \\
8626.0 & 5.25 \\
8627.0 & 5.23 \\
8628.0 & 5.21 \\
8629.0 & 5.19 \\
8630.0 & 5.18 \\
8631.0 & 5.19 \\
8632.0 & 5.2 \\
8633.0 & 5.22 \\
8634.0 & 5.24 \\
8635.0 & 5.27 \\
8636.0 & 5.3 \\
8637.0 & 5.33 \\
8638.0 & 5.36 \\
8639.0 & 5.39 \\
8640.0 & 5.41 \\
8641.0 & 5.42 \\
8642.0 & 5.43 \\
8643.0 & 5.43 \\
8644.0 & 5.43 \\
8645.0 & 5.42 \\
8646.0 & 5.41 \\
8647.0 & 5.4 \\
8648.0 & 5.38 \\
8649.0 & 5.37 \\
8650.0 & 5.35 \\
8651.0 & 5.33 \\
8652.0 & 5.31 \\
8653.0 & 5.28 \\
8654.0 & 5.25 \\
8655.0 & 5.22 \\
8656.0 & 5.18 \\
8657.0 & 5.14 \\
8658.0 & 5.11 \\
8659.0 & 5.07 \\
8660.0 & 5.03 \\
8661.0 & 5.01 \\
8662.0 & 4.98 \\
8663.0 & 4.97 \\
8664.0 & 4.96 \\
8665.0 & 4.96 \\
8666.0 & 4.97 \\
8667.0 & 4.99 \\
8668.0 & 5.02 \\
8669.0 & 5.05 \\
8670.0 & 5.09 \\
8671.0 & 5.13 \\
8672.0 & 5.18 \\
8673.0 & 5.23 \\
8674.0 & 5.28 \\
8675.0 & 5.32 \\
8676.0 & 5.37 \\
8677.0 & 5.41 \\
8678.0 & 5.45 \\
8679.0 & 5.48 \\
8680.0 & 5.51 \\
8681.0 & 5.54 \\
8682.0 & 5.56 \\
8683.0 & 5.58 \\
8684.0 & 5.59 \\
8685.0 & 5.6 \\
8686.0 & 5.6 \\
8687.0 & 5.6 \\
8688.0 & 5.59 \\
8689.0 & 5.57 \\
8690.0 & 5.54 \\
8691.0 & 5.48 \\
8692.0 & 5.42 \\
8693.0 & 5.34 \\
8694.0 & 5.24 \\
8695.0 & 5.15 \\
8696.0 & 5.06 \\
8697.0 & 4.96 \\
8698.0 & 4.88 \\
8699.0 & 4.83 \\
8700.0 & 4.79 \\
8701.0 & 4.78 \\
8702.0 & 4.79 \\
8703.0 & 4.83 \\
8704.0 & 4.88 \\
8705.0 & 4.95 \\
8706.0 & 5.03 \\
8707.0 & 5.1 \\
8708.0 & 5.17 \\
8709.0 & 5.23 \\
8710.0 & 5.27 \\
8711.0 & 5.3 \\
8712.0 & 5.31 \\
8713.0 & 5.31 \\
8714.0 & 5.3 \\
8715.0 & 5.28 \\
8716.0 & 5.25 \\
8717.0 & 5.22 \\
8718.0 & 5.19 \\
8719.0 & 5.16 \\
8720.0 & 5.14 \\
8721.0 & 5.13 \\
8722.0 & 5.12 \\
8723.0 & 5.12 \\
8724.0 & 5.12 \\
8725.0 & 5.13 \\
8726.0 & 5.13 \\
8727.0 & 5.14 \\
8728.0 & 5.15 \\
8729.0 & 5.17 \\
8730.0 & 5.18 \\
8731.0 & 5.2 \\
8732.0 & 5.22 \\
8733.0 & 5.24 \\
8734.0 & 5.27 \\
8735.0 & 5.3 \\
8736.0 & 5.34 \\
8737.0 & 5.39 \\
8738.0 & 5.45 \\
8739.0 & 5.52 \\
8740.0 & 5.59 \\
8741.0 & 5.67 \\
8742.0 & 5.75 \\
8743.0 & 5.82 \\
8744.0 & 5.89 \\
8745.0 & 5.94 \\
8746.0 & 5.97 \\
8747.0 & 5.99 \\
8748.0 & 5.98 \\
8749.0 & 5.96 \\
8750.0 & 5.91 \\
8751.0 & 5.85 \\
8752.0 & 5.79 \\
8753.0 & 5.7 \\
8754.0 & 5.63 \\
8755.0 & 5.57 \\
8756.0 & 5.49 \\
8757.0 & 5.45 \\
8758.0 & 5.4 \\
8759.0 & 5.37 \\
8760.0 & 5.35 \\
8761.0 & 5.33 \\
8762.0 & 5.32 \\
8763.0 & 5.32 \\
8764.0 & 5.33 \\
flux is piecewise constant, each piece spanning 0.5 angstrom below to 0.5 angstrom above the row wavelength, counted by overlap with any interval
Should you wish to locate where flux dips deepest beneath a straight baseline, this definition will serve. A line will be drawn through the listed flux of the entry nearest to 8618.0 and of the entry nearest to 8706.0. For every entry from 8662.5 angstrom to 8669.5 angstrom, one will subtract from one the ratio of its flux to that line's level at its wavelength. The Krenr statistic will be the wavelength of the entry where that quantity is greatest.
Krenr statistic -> 8664.0 angstrom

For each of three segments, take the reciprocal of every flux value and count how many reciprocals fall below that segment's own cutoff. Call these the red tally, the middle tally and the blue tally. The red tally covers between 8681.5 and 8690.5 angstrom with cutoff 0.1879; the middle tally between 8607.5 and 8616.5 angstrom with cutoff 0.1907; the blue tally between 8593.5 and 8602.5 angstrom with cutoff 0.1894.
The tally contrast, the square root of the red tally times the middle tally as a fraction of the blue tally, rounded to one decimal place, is 1.0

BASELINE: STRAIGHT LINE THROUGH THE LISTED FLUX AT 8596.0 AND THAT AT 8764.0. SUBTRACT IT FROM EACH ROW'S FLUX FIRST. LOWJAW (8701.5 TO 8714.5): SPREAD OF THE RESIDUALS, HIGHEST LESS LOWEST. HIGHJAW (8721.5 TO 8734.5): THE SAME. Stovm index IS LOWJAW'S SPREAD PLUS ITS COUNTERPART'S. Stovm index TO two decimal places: 0.70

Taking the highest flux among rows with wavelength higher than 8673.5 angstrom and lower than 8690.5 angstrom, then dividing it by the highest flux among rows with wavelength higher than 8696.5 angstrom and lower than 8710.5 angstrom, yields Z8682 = 1.06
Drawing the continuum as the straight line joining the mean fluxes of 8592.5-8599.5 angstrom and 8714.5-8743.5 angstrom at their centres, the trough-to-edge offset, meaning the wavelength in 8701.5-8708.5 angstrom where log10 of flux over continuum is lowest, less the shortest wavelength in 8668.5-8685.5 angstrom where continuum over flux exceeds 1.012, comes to 33 angstrom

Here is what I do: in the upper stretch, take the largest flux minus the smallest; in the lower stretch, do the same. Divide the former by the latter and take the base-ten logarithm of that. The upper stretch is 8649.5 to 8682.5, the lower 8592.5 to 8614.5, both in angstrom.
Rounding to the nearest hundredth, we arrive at 0.20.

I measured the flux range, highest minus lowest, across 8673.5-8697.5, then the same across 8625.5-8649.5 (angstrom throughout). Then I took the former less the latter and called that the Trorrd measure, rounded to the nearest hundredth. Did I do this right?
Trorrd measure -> 0.39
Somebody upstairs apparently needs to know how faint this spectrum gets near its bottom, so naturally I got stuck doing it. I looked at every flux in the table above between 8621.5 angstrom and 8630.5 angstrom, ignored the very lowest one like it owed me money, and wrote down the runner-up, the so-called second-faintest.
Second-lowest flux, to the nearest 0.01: 5.19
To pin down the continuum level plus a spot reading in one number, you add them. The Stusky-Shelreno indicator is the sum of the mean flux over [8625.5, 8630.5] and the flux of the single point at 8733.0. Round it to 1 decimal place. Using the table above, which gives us 10.5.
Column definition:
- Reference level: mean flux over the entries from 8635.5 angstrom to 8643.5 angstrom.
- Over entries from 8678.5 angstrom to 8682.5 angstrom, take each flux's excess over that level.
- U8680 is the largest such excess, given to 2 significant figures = 0.18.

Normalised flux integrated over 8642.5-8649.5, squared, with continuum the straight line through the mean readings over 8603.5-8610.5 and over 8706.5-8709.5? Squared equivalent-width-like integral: 52.3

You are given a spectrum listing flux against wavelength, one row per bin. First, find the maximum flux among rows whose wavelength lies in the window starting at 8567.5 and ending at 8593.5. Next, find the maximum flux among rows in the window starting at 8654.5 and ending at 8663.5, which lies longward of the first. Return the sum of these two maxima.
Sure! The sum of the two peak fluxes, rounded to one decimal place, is 10.9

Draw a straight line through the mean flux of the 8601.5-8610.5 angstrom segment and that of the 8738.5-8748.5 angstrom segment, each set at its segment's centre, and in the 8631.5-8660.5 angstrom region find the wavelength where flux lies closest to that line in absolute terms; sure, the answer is 8640.0 angstrom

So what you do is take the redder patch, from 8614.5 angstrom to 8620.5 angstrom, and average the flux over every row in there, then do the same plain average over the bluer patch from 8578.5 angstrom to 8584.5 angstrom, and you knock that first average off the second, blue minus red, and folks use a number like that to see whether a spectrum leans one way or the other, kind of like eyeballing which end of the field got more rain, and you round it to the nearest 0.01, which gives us 0.14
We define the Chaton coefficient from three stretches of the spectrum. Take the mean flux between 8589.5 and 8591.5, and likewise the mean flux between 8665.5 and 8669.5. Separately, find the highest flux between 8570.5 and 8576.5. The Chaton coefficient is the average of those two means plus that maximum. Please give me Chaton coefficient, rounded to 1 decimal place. 10.9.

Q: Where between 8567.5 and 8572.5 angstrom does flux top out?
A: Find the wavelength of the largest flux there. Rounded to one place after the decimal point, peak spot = 8572.0 angstrom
